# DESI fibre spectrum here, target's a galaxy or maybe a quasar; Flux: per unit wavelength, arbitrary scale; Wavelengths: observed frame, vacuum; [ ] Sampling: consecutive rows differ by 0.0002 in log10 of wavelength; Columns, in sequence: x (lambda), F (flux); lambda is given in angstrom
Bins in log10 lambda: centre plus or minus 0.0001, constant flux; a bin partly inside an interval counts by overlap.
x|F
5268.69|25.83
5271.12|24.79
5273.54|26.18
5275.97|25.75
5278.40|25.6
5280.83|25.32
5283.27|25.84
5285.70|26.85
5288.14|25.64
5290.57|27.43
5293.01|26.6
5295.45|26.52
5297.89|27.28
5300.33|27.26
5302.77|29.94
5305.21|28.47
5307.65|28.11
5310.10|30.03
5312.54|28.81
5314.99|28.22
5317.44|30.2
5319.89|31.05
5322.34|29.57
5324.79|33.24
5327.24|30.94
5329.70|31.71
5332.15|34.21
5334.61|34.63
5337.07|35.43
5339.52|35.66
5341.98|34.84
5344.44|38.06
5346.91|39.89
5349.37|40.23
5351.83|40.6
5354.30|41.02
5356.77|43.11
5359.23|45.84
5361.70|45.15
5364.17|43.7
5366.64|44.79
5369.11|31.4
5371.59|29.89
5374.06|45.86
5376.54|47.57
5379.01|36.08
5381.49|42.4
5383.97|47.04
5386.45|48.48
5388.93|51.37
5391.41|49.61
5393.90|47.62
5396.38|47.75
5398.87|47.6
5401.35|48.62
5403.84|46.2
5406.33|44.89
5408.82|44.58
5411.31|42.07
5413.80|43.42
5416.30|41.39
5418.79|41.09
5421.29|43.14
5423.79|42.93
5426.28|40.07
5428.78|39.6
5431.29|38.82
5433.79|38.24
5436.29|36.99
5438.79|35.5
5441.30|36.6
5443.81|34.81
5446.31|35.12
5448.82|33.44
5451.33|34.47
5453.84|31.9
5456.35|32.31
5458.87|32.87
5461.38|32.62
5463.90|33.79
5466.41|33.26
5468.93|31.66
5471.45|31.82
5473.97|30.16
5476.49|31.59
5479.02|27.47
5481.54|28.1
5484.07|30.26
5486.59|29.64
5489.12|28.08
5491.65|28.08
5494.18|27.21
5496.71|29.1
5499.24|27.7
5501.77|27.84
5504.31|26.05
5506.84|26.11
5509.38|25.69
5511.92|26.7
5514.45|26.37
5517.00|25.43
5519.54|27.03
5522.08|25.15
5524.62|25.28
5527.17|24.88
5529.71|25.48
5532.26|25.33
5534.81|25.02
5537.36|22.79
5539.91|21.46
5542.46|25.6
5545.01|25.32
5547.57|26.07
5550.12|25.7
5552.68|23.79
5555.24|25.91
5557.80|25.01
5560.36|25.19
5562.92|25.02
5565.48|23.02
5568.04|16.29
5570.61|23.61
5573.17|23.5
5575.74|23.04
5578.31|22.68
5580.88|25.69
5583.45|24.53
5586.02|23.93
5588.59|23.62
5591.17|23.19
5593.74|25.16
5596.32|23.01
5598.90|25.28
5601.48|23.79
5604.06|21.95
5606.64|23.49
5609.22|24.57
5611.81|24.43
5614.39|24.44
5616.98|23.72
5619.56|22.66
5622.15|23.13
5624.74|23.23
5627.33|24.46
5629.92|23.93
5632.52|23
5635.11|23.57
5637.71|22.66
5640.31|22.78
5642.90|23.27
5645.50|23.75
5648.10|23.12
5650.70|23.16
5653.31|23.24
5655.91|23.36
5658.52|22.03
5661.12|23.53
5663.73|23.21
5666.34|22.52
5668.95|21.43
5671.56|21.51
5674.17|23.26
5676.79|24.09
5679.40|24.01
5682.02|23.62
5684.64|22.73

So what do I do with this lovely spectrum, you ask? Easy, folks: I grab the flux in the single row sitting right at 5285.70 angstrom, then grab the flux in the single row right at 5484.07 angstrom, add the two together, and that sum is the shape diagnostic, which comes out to 57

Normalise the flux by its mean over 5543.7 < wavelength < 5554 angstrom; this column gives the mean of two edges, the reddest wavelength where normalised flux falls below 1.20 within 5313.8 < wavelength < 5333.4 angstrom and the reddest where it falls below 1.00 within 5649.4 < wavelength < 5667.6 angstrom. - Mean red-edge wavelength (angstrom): 5494.3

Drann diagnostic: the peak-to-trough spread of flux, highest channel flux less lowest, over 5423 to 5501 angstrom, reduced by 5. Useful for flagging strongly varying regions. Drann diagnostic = 10.7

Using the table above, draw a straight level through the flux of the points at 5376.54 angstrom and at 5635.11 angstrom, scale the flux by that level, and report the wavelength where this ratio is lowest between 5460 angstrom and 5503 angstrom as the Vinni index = 5479.02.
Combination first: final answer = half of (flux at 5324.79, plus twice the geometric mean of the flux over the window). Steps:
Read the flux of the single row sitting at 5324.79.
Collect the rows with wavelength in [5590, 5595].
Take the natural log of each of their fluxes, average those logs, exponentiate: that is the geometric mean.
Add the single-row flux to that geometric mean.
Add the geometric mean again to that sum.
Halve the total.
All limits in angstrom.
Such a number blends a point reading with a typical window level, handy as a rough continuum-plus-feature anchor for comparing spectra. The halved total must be 40.8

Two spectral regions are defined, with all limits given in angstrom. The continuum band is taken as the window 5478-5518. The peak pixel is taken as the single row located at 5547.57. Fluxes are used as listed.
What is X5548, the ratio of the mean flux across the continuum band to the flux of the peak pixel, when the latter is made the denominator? 1.05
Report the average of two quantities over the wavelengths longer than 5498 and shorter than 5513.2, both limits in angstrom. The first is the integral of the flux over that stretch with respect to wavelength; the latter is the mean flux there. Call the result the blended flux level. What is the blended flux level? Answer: 216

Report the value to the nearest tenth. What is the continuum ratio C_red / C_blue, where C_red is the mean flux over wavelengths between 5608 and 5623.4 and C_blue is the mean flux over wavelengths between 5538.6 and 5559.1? 1.0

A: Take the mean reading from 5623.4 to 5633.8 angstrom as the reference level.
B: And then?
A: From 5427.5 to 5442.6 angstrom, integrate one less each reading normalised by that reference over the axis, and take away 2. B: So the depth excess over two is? -11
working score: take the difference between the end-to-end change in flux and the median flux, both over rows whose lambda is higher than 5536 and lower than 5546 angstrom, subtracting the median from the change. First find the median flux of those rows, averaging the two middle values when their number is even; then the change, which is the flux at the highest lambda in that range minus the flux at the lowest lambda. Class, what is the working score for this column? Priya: -21.5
